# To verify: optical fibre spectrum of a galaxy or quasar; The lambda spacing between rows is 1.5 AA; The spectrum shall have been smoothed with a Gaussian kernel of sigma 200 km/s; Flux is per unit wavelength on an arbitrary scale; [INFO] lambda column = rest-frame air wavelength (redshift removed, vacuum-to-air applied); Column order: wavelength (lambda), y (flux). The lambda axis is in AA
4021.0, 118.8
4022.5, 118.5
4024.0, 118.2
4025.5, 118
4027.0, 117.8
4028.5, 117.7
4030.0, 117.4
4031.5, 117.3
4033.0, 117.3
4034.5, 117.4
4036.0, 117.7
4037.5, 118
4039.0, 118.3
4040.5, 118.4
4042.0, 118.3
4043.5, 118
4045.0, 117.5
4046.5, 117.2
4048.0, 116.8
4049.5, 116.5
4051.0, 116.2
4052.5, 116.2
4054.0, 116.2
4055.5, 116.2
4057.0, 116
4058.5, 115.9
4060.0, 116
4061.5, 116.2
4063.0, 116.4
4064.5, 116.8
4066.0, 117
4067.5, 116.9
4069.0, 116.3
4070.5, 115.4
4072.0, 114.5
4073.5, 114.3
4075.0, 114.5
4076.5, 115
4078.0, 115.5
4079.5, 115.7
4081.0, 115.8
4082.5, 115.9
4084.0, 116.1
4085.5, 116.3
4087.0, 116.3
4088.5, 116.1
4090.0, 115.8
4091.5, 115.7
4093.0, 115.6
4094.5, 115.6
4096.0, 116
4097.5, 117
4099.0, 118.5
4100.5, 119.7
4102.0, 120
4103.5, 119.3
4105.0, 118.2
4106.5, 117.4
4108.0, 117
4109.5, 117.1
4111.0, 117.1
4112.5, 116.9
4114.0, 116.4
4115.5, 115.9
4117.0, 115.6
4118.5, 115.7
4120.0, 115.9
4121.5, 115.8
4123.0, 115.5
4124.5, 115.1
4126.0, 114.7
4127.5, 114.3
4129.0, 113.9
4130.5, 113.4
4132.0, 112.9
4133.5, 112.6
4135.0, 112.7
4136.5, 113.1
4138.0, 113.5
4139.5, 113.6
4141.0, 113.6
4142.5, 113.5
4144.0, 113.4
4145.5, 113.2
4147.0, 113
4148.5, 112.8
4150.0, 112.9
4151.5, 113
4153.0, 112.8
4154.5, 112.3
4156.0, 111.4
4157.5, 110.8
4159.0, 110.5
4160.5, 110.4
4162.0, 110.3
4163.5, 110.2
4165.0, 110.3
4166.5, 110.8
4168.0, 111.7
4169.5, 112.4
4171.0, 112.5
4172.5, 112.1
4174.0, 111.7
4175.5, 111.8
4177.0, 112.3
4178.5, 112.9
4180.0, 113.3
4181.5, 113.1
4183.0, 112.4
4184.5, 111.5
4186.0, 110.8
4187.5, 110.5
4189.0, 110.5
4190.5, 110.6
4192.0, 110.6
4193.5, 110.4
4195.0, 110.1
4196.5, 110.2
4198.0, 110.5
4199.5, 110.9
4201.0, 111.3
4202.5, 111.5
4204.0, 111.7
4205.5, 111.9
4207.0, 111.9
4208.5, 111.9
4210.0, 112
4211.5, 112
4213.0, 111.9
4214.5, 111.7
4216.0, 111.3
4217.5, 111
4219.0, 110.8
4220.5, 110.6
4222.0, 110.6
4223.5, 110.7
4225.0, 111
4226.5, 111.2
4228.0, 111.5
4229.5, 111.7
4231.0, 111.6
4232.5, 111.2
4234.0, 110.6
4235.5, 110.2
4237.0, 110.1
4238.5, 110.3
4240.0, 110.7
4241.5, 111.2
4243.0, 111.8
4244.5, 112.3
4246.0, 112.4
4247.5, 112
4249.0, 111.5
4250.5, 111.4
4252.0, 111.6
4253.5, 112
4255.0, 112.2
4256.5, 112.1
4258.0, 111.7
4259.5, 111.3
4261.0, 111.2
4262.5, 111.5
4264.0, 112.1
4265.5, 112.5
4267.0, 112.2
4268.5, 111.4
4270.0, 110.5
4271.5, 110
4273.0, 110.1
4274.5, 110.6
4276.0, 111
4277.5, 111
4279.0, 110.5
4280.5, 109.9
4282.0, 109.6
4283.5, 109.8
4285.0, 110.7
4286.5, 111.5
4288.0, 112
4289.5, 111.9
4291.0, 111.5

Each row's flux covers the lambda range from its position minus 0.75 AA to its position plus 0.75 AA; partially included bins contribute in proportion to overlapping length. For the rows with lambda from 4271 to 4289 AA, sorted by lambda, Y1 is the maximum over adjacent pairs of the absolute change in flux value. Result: 0.9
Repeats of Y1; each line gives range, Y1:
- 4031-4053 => 0.5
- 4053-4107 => 1.5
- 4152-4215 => 0.9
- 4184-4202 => 0.7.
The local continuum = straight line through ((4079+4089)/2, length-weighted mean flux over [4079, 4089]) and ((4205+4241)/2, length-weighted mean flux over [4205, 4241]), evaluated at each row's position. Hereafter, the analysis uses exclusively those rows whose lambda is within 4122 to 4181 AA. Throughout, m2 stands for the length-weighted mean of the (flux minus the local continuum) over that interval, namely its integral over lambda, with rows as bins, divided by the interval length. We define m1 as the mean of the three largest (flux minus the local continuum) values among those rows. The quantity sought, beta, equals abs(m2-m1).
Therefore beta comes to 1.7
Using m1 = 0.6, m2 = -1.1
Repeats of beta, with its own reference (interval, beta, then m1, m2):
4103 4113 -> 0.7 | 3.0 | 2.3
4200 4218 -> 0.4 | 0.4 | 0.0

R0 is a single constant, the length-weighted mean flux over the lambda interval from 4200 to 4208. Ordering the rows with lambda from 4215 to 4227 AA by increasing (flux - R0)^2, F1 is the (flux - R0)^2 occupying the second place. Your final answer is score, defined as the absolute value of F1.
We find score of 0.20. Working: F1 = 0.20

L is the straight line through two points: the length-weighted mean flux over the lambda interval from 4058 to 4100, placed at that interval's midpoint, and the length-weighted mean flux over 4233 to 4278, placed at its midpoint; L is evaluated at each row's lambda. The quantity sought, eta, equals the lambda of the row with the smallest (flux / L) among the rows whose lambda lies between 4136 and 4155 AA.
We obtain 4154.5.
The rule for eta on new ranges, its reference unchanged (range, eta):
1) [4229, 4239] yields 4237.0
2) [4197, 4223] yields 4198.0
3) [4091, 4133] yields 4132.0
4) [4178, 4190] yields 4187.5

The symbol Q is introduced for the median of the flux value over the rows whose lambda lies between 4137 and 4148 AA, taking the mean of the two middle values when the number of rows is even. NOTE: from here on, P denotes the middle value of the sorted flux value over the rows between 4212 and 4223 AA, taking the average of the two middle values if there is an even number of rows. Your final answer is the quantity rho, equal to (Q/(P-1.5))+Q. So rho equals 115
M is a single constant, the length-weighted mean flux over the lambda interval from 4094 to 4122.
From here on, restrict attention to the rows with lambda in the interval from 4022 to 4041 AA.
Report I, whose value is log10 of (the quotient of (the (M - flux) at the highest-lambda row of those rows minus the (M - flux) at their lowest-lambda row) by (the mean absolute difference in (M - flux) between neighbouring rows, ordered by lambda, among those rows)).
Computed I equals -0.3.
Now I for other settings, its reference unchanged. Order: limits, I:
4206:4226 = 0.8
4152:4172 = -0.1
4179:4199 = 0.9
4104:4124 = 1.0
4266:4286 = 0.5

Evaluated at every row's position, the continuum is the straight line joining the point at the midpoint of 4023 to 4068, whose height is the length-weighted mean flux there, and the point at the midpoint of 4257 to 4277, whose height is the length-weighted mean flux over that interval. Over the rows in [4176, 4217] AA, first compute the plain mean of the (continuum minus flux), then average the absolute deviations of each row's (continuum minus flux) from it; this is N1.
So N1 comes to 0.81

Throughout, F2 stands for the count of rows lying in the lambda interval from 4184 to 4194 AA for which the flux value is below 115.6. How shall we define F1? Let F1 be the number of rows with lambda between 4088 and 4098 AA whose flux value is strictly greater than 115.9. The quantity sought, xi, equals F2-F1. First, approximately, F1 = 3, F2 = 7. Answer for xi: 4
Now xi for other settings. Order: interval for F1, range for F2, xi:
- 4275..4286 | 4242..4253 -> 7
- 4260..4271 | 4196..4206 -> 7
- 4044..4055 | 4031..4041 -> -7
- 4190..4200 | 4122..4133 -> 7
